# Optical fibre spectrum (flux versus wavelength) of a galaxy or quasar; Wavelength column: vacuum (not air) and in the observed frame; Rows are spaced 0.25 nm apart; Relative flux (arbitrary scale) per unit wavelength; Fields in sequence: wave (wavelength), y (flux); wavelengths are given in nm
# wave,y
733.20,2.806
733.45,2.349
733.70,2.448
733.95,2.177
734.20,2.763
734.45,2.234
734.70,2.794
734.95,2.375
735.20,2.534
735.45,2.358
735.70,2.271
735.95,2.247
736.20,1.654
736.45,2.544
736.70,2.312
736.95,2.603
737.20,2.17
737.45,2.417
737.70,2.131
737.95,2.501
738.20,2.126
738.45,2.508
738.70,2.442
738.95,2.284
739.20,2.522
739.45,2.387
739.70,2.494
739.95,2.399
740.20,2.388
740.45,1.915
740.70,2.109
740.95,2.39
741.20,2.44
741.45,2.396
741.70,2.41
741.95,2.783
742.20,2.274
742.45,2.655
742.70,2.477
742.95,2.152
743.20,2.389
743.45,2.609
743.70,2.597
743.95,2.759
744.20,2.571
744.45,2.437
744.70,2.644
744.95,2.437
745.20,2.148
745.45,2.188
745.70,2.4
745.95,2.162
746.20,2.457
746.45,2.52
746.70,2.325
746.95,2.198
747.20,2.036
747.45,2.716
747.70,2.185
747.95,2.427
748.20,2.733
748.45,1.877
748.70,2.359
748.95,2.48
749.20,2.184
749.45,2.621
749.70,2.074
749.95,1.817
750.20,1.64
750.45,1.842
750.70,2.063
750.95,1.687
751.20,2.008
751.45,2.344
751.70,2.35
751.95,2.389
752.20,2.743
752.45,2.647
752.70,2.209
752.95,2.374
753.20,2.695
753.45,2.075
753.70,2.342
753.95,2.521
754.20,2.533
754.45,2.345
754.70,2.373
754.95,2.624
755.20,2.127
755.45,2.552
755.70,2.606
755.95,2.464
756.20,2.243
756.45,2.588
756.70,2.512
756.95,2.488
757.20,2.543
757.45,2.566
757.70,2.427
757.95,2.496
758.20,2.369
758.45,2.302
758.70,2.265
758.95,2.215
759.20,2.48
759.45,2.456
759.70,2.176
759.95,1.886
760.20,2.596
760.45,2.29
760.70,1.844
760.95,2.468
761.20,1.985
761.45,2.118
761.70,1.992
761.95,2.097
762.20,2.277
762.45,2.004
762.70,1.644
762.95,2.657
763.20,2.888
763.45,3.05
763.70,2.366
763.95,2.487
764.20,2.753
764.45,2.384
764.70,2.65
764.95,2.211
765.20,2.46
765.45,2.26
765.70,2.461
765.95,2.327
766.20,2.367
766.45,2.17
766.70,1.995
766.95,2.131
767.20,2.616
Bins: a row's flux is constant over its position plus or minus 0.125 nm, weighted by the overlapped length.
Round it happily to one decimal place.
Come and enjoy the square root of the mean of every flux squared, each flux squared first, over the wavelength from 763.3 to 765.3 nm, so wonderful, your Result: 2.6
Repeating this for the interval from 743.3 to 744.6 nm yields 2.6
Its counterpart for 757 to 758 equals 2.5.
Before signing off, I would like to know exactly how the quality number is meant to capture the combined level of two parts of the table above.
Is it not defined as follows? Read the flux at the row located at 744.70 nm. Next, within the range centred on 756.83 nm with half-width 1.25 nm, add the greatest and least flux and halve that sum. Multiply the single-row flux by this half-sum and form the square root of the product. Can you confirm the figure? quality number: 2.53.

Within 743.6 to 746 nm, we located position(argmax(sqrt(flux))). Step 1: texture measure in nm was 743.95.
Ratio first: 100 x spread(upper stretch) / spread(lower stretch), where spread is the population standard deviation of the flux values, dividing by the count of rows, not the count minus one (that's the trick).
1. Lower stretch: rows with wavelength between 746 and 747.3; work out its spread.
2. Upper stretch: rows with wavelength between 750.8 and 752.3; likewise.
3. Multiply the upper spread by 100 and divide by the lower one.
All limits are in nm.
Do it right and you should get 189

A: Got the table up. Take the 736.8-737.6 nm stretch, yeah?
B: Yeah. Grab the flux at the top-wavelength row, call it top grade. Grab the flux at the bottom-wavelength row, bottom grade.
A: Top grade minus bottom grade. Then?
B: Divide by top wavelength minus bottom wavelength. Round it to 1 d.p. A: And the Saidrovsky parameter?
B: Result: -0.4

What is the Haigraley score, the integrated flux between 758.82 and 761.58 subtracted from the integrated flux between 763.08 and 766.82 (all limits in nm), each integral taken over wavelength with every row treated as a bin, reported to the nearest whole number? 3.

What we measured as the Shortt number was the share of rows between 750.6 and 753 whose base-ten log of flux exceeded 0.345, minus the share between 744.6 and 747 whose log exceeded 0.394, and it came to 0.40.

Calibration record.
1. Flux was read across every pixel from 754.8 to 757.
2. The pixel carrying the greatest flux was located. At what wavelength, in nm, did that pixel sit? 754.95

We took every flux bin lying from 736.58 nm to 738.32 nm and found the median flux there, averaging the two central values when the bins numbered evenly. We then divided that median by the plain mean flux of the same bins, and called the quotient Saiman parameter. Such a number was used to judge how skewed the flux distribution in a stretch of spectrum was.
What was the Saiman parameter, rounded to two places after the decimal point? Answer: 1.00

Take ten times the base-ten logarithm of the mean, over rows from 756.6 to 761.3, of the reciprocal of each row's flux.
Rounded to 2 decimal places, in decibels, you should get -3.64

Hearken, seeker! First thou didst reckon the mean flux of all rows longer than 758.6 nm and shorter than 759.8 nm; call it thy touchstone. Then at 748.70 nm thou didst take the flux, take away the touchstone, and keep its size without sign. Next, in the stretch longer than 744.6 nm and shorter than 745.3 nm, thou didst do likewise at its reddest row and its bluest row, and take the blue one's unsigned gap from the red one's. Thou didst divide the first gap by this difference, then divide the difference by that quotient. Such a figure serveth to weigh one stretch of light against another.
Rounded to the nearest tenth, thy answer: 0.6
